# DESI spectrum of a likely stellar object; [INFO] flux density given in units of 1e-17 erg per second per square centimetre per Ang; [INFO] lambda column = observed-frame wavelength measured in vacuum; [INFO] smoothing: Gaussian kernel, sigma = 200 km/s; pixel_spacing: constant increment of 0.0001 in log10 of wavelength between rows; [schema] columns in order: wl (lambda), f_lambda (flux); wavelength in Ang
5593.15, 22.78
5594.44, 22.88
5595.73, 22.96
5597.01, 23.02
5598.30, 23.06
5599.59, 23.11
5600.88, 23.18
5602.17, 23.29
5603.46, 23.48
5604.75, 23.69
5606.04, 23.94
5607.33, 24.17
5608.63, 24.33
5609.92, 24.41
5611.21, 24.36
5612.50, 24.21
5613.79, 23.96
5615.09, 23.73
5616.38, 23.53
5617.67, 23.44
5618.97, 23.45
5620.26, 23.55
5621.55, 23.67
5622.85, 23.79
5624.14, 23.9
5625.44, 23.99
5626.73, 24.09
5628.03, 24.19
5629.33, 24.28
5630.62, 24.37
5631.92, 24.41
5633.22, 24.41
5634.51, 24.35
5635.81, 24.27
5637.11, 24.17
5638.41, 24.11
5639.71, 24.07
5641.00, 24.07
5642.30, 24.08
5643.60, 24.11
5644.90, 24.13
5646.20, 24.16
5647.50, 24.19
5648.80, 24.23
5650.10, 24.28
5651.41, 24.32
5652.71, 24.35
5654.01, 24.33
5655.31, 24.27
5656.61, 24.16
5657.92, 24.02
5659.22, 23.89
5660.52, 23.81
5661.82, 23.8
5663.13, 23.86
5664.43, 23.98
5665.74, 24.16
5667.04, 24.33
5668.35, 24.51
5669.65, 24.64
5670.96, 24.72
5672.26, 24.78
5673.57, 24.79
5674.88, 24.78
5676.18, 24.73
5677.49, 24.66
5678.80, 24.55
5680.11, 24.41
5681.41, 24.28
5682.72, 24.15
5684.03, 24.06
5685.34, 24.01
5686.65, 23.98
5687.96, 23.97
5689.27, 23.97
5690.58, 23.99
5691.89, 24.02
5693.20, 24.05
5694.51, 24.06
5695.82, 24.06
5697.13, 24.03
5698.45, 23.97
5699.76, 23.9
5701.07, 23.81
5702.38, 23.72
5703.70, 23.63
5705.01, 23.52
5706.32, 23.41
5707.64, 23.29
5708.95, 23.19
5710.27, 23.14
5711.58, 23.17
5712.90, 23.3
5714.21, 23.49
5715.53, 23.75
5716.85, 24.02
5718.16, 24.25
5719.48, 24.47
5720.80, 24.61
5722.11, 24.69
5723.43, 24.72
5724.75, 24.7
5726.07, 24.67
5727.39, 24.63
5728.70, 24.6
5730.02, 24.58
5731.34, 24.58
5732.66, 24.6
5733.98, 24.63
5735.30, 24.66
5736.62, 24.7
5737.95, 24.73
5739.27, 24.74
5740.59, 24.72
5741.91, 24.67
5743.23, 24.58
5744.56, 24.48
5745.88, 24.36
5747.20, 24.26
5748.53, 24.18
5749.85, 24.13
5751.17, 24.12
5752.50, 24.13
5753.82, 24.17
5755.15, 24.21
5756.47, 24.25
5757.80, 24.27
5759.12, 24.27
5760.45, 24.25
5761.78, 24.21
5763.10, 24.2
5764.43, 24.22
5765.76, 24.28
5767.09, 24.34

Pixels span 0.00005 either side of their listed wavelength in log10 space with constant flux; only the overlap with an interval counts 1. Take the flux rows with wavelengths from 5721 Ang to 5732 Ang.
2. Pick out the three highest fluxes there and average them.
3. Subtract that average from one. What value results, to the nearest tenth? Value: -23.7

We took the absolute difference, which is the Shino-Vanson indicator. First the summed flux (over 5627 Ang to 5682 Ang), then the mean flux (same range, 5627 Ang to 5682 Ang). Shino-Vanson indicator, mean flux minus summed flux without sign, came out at 996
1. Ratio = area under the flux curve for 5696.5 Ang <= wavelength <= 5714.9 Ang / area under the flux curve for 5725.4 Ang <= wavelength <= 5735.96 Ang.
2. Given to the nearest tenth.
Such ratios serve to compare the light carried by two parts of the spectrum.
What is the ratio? 1.7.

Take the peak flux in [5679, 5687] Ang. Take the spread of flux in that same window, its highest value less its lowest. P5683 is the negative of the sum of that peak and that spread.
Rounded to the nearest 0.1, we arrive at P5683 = -24.8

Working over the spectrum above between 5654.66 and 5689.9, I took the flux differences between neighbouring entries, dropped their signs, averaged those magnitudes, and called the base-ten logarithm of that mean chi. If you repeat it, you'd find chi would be -1.1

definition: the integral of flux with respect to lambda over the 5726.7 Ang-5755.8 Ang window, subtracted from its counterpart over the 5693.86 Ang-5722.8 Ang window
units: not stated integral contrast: -24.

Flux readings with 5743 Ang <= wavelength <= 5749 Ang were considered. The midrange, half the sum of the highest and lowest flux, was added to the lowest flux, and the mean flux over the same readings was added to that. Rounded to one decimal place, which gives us 72.9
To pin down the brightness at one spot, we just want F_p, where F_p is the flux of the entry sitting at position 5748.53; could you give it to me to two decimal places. 24.18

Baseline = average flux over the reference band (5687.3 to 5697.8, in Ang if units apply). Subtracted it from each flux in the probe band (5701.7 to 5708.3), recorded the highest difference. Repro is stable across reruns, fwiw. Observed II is -0.3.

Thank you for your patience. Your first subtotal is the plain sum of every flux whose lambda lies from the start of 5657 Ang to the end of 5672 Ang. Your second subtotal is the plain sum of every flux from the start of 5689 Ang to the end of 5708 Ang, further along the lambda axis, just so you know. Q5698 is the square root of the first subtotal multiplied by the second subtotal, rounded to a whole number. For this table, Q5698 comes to 308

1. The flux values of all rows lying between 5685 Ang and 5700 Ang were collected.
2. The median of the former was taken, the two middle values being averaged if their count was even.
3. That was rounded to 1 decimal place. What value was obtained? 24.0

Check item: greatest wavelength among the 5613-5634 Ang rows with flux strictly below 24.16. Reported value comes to 5626.73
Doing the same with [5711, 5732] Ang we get 5716.85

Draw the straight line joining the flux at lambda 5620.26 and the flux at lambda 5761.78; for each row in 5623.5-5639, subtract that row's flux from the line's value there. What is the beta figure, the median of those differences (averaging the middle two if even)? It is -0.63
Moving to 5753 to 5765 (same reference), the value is -0.03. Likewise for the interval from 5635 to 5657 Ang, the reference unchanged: -0.51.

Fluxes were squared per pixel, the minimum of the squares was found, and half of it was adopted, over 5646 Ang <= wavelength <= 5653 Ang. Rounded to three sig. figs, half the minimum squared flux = 292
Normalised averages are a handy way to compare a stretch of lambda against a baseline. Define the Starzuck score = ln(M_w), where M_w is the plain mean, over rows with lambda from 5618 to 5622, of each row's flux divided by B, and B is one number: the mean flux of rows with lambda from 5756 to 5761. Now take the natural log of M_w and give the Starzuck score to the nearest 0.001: -0.029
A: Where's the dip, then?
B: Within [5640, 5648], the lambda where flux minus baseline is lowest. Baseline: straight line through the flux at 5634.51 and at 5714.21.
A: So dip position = 5641.00 Ang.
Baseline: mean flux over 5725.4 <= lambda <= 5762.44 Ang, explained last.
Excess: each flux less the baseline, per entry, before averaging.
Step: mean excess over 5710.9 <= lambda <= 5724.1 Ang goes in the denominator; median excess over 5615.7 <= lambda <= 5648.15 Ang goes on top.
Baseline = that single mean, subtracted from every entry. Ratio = 0.84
